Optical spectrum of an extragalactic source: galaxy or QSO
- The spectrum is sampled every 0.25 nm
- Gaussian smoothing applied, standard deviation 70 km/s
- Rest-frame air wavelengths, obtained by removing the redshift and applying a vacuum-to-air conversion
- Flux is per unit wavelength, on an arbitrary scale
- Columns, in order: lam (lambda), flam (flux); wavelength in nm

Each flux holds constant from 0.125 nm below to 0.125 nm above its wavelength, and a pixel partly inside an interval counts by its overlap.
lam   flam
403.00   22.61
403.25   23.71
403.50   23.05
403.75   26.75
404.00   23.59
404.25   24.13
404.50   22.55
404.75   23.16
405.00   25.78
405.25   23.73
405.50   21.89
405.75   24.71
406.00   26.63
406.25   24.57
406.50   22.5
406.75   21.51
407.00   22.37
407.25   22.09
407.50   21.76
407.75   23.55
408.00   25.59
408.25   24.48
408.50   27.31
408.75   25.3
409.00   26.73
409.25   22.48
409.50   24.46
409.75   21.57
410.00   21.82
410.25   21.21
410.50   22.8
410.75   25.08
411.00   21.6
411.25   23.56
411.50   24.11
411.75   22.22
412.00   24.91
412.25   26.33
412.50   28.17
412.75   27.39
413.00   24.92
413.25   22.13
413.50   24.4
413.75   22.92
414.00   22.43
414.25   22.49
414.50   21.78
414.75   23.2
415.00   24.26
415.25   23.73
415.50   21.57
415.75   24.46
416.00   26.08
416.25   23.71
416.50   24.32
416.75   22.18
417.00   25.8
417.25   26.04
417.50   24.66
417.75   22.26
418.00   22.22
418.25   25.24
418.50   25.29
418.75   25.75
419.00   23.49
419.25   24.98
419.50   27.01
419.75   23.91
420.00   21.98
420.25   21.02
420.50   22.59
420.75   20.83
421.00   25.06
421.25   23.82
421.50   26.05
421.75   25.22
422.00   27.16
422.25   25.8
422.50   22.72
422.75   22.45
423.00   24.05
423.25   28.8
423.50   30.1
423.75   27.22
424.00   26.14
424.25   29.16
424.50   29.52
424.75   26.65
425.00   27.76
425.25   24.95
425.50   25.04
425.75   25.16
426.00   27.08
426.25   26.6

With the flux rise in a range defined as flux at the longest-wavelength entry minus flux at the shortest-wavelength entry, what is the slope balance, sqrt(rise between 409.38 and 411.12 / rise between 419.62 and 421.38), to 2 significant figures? 5.6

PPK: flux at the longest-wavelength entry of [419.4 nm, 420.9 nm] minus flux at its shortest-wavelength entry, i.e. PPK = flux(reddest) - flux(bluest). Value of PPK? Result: -6.2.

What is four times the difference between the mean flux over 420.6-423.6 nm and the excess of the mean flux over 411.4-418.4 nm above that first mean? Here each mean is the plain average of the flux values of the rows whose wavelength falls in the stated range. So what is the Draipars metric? 105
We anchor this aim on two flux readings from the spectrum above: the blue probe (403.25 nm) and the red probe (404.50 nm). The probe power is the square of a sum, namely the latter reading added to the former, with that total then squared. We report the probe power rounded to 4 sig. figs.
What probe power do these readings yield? 2140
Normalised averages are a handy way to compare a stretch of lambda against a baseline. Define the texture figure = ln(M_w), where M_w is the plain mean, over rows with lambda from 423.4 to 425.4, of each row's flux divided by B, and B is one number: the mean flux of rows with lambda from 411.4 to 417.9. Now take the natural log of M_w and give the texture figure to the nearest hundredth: 0.14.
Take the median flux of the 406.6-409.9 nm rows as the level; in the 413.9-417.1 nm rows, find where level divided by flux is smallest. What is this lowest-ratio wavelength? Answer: 416.00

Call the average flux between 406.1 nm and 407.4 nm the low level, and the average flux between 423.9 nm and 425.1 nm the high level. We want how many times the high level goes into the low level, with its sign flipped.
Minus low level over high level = -0.81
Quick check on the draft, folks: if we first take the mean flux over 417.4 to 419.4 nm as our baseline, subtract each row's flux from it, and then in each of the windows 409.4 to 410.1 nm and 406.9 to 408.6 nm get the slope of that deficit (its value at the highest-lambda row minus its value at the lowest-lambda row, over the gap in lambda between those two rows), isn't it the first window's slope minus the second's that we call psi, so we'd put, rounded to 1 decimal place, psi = 8.6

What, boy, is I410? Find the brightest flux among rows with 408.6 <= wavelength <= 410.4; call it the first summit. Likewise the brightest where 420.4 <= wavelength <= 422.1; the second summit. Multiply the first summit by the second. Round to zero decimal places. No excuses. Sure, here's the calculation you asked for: 726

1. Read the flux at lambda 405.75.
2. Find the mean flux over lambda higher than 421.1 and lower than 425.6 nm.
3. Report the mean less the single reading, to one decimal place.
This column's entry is 1.5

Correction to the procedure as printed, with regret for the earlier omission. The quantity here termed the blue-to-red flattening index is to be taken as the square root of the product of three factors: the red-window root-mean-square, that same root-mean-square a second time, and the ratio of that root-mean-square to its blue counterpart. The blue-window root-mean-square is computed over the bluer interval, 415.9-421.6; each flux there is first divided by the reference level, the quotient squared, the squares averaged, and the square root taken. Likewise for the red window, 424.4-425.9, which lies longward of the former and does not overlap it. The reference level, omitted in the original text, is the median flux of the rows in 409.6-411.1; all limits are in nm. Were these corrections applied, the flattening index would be 1.28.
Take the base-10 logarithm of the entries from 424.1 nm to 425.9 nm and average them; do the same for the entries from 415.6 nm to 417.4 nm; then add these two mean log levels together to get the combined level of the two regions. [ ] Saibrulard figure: 2.82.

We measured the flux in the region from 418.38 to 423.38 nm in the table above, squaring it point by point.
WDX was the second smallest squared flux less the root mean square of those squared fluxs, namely -166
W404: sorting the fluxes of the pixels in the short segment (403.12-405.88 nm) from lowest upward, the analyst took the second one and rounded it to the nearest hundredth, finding 22.55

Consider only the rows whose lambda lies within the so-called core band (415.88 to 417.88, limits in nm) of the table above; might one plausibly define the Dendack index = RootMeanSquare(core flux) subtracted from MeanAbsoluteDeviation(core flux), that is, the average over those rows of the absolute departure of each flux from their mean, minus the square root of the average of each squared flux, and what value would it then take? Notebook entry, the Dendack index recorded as -23.2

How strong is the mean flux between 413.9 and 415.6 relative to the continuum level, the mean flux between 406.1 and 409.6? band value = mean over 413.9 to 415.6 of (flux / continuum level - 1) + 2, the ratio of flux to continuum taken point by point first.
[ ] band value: 1.953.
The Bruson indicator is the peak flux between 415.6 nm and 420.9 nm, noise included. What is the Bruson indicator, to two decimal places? 27.01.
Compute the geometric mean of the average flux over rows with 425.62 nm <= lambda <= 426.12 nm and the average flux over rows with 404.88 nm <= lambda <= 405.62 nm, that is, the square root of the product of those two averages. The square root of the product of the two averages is 24.9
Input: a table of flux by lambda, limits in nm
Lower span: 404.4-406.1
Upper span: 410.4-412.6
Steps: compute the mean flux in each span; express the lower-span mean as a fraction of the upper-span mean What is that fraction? 0.99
